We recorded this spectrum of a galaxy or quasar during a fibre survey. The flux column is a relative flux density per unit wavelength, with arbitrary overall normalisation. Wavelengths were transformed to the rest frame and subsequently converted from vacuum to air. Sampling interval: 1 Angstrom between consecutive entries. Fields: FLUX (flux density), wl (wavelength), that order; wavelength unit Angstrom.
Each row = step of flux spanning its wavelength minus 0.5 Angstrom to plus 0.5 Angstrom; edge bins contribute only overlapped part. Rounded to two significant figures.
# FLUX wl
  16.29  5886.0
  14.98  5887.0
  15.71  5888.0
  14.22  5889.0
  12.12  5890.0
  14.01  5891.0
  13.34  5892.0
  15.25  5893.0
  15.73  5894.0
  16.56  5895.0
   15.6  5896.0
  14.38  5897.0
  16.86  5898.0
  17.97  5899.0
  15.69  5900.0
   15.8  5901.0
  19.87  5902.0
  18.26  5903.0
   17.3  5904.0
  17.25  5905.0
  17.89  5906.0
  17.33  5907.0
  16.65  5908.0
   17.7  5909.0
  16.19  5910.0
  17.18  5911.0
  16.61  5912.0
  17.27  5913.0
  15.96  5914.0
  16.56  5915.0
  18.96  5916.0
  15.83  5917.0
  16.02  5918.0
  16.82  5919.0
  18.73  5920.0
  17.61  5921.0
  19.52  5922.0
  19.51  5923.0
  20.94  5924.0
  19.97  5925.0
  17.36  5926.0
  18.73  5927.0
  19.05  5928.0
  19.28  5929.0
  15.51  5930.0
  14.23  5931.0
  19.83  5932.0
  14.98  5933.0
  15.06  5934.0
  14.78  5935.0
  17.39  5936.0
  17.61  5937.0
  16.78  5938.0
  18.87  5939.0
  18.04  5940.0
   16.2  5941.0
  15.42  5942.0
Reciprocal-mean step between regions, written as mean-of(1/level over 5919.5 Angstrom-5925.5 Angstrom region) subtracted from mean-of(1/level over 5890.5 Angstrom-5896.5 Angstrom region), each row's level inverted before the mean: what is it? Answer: 0.015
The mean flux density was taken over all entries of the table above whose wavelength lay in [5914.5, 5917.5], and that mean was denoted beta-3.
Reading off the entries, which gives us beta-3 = 17.1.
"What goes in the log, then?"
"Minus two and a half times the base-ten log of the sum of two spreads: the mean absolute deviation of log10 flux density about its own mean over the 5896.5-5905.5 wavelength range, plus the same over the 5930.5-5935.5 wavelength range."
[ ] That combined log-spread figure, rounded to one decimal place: 2.9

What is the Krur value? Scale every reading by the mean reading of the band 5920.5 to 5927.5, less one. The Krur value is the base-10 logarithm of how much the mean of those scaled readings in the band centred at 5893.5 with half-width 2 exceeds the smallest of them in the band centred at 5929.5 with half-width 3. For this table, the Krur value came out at -1.3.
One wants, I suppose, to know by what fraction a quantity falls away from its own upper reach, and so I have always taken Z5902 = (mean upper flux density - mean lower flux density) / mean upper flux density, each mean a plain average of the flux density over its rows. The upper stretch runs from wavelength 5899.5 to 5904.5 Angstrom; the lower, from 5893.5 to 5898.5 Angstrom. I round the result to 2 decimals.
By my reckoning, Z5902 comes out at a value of 0.09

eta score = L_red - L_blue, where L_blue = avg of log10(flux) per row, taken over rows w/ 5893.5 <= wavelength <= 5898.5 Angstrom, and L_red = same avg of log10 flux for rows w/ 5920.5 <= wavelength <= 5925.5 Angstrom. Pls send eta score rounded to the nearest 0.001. 0.091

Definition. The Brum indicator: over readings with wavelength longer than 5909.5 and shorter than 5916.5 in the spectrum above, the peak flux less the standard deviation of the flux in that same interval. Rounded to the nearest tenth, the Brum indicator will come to 18.0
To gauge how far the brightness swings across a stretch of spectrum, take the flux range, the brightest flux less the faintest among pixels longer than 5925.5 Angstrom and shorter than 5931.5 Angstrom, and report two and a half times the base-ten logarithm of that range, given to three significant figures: 1.76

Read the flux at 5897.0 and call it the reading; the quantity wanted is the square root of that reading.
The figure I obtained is 3.79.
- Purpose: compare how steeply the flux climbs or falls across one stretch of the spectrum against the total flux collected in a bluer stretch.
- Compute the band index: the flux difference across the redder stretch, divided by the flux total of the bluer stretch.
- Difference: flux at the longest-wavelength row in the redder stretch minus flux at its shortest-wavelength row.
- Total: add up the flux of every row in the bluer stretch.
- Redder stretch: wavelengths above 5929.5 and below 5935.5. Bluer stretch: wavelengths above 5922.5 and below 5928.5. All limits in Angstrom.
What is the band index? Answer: -0.0063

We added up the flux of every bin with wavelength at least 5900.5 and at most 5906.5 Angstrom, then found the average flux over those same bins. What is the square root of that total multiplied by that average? 43.4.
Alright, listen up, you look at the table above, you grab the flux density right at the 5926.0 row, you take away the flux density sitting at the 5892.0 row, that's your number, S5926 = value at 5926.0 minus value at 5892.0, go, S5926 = 4.0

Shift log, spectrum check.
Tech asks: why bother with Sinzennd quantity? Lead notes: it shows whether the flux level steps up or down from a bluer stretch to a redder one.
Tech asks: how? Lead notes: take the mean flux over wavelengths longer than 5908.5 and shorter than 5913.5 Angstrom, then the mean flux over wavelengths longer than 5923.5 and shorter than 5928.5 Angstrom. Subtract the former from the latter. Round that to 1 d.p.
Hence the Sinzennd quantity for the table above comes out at 2.2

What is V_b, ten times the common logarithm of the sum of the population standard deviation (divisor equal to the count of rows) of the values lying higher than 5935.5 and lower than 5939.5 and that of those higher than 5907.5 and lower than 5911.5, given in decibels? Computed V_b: 1.2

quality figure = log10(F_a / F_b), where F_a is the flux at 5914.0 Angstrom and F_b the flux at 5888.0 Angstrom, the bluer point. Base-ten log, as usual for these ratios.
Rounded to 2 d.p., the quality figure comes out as 0.01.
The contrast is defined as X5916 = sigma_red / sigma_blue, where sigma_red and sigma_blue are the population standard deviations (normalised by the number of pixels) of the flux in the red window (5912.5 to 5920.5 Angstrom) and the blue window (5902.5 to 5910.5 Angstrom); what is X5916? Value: 1.8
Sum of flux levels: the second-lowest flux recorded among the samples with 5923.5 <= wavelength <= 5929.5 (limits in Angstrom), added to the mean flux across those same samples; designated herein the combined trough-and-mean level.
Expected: 38.0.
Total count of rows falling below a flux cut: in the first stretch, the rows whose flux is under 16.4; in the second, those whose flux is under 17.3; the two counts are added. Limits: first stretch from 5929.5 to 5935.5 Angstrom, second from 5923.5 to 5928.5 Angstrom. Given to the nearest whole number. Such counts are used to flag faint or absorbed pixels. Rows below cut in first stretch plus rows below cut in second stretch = 5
